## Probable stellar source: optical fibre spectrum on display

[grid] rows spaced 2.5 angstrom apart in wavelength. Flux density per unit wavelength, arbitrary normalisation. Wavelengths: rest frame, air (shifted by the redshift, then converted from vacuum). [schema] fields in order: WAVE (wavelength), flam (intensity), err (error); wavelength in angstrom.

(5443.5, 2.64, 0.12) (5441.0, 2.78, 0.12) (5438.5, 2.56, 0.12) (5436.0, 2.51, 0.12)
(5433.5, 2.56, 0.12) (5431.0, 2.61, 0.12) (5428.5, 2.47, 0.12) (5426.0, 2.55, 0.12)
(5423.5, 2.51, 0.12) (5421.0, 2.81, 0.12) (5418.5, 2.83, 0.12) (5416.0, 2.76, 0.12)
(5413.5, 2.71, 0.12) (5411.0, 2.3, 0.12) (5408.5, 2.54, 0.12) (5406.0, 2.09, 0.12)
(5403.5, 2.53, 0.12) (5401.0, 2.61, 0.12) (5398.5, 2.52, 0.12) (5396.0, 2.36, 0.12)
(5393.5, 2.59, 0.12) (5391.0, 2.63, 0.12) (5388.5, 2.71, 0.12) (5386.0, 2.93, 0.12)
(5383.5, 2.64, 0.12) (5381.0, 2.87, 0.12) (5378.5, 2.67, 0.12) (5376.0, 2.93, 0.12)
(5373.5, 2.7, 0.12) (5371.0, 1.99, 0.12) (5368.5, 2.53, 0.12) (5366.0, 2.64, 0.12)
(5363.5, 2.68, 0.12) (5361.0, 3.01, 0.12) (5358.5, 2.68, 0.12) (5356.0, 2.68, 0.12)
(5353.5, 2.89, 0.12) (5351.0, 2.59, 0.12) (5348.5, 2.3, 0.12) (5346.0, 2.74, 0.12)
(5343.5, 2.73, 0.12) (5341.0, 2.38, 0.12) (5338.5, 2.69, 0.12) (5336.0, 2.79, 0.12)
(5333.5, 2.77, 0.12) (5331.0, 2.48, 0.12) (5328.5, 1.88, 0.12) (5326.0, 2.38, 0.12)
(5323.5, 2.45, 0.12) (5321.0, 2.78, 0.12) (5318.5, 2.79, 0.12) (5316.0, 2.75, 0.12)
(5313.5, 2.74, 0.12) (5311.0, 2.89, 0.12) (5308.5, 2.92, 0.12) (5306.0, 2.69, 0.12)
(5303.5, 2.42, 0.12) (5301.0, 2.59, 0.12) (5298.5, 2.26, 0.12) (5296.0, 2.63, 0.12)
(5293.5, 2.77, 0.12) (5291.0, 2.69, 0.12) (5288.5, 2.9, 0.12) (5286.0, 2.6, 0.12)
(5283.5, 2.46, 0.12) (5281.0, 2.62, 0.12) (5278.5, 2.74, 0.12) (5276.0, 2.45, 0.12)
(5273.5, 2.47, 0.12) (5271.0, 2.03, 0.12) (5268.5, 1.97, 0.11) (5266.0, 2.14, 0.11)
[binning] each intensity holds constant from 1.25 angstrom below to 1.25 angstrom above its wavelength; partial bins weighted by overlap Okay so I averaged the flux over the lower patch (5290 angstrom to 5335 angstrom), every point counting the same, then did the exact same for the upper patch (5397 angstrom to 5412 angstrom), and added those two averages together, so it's 5.04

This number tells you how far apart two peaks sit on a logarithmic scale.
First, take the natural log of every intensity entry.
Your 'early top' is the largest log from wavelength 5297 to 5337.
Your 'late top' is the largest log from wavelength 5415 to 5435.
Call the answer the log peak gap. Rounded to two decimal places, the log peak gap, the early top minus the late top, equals 0.03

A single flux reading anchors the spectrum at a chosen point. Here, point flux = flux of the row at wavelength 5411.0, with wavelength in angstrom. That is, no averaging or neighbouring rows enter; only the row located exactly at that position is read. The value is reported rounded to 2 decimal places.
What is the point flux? 2.30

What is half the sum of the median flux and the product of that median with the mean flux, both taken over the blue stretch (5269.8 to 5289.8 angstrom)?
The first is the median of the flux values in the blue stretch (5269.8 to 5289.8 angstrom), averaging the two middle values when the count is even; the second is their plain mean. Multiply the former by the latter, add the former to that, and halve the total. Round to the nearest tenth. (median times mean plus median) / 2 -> 4.5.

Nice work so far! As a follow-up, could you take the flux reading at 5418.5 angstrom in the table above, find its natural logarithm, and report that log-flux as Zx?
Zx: 1.04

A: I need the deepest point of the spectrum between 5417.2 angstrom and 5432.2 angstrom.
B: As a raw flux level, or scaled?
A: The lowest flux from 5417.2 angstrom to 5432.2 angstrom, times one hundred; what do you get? 247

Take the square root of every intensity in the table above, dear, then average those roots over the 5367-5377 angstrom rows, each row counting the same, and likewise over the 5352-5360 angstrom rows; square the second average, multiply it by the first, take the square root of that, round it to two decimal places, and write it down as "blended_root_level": 2.09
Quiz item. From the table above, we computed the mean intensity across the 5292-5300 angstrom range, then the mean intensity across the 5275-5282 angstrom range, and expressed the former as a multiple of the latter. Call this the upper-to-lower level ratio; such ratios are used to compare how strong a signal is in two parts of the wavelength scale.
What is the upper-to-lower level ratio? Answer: 0.98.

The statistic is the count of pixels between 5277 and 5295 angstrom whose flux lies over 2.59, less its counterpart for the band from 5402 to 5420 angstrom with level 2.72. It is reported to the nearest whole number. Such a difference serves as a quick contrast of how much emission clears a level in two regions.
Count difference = 4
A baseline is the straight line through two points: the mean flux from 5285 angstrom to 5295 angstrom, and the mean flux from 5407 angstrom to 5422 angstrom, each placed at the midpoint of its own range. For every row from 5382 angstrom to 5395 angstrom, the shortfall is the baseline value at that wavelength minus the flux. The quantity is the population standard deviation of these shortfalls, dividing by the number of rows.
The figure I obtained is 0.12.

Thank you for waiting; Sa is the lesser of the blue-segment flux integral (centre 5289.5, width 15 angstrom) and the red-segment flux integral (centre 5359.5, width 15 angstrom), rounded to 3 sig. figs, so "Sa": 40.1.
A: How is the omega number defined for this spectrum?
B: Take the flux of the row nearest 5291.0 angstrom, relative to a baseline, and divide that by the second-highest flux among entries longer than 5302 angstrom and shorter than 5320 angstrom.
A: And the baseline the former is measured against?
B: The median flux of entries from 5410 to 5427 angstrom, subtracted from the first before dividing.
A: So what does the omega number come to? -0.01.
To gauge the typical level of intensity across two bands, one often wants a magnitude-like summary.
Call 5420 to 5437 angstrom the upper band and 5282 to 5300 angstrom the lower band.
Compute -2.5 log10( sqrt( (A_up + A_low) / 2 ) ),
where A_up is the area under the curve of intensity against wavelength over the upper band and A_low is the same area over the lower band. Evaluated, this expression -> -2.07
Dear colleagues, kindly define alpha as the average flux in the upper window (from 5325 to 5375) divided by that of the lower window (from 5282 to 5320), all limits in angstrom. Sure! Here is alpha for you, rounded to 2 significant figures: 0.96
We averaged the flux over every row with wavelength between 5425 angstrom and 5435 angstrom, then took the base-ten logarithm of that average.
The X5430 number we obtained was 0.406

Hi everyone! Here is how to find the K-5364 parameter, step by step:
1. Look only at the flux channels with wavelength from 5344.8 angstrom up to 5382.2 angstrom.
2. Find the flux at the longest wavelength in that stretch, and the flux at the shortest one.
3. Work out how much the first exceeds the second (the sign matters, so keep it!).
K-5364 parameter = 0.13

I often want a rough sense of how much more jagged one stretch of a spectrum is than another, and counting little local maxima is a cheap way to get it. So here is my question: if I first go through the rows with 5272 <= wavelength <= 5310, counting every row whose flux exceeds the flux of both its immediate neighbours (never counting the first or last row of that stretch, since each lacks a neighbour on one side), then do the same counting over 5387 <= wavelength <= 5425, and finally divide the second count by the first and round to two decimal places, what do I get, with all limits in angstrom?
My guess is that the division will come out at 0.75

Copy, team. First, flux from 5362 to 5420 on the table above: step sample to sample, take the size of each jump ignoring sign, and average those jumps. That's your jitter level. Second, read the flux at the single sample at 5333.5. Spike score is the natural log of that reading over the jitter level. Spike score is 2.47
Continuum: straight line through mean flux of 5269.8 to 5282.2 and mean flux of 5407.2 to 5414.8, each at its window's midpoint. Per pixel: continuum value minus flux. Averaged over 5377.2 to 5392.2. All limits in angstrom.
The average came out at -0.24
